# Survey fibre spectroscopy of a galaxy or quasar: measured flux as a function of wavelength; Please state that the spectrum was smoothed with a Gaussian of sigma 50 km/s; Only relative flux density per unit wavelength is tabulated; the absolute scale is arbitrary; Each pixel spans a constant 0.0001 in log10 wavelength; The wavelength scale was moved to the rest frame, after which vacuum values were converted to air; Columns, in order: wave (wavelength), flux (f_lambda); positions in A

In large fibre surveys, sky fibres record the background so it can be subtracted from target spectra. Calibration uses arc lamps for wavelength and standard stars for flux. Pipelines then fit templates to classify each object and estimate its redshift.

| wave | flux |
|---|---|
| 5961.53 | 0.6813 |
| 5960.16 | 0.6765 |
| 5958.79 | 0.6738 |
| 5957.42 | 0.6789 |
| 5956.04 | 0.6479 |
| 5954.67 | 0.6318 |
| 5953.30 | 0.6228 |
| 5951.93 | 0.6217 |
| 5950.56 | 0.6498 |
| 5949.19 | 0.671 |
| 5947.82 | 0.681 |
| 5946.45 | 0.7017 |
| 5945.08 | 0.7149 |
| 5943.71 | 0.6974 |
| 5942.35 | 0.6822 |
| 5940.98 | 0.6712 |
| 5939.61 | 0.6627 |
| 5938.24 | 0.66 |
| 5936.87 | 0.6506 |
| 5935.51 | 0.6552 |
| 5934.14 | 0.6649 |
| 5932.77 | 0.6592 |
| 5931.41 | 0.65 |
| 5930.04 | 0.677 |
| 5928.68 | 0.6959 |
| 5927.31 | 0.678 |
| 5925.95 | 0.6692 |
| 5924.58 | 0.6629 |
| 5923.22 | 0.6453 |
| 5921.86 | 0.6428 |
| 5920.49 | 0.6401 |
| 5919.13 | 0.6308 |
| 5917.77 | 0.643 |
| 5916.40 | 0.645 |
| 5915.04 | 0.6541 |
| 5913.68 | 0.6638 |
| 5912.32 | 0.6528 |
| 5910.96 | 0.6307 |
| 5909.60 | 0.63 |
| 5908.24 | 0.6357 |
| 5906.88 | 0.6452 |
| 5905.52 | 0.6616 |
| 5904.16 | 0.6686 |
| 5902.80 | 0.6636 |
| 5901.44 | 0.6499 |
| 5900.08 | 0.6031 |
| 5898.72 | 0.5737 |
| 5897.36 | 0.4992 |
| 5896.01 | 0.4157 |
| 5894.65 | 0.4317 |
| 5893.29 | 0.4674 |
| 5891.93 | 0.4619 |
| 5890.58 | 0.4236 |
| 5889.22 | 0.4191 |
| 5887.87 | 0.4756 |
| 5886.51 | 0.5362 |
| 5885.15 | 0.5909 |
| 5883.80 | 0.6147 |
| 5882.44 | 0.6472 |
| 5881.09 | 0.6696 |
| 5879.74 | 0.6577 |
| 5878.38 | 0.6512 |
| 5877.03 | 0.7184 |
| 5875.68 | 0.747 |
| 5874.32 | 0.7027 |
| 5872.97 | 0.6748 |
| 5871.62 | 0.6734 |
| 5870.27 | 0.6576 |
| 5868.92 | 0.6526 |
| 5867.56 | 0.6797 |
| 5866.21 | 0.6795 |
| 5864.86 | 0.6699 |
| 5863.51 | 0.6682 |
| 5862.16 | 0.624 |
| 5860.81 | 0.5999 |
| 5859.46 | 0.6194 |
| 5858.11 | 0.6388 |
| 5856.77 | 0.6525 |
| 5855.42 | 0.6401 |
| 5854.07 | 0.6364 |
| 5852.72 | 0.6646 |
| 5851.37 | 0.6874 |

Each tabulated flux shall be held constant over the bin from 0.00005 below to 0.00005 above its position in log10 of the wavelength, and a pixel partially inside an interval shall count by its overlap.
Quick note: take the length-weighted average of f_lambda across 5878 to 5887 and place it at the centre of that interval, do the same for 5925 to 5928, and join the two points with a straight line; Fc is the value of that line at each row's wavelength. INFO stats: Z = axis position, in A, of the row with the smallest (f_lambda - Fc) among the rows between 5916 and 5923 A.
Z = 5919.13 A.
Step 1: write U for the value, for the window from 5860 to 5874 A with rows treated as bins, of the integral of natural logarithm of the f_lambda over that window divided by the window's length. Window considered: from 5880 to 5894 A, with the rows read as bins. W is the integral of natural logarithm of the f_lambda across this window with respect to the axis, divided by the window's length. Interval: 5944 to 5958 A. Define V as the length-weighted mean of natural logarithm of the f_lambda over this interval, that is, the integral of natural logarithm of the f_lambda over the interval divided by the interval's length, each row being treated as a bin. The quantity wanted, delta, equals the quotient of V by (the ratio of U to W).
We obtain -0.63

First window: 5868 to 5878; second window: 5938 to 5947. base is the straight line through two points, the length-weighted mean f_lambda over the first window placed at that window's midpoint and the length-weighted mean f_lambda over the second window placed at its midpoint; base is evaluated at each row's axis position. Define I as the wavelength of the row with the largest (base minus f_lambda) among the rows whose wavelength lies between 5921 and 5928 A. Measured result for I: 5921.86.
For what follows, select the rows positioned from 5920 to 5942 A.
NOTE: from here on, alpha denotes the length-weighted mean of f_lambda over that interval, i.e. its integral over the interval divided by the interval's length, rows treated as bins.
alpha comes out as 0.662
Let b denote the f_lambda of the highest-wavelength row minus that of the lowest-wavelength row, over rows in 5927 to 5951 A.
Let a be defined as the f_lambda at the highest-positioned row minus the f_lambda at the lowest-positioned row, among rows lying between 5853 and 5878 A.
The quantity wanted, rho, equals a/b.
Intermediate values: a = 0.082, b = -0.03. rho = -2.9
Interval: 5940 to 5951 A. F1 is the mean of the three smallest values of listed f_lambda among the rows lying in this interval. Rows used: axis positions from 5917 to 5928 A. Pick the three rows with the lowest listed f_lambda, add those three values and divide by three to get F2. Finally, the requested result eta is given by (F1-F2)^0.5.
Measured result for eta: 0.16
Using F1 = 0.66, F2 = 0.64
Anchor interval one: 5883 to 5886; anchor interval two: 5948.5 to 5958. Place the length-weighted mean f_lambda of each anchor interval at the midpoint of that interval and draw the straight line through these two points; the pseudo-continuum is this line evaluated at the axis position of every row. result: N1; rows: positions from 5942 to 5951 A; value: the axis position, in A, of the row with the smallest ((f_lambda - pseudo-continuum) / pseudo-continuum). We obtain 5950.56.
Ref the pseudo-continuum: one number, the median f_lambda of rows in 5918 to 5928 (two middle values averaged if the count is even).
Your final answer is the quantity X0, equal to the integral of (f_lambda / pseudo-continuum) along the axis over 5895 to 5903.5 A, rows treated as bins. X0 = 7.41 A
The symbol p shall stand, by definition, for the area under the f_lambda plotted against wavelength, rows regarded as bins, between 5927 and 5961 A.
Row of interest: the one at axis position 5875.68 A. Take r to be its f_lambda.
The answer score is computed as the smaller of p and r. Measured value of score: 0.747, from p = 22.7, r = 0.747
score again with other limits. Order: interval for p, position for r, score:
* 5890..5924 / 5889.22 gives 0.419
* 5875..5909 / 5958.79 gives 0.674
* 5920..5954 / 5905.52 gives 0.662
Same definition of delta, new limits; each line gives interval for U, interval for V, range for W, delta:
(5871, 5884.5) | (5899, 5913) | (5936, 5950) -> -0.44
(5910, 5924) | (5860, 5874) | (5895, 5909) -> -0.50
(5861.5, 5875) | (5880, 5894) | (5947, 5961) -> -0.67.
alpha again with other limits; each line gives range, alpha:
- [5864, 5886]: 0.667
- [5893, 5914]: 0.594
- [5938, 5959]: 0.667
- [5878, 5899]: 0.531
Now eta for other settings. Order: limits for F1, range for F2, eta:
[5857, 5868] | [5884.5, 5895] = 0.44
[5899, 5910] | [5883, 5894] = 0.43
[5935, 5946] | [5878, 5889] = 0.35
